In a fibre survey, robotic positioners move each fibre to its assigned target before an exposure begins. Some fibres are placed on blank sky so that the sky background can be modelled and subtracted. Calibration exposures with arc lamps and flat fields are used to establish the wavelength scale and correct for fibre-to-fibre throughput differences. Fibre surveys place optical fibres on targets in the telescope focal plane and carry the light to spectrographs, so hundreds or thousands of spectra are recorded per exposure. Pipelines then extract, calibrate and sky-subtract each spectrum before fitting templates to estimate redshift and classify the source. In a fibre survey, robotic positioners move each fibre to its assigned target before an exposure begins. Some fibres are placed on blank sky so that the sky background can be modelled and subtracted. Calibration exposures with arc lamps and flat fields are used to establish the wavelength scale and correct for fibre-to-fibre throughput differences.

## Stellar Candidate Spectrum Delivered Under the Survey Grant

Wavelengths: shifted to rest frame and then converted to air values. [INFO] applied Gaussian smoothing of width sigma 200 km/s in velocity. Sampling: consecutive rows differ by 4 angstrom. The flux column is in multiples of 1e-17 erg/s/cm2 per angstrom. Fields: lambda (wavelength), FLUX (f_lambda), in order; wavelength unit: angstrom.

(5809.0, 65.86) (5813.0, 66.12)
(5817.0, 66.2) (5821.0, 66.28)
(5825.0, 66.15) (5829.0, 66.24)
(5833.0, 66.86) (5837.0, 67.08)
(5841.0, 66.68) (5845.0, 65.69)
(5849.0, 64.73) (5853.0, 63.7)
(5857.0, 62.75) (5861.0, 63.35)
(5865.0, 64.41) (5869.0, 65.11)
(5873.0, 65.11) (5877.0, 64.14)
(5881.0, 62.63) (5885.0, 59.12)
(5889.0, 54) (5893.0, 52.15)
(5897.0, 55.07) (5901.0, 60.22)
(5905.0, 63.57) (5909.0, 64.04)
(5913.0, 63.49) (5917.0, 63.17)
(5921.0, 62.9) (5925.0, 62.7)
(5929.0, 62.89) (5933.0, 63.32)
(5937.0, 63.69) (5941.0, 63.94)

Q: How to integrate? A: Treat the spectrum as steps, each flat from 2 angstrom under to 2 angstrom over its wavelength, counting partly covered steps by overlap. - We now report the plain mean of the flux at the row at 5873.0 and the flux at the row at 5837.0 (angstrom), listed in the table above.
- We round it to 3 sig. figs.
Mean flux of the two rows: 66.1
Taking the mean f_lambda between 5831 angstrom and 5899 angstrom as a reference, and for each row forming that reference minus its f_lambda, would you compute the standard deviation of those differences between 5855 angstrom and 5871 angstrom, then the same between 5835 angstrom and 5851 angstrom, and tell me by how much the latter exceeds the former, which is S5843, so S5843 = 0.0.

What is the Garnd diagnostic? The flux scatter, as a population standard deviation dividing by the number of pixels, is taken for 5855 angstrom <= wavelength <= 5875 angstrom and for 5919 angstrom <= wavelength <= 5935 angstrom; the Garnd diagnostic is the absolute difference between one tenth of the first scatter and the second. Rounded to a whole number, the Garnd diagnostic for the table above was 0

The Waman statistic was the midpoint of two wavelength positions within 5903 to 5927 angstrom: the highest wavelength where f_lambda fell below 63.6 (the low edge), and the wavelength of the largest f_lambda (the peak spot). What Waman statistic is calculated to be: 5917 angstrom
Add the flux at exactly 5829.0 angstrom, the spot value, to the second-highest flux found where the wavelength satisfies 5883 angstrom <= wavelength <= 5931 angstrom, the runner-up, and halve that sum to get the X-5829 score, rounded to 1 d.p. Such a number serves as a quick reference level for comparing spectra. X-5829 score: 64.9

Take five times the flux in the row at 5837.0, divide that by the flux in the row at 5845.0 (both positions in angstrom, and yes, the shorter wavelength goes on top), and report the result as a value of 5.11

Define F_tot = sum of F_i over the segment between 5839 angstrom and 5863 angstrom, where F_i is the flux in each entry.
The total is 387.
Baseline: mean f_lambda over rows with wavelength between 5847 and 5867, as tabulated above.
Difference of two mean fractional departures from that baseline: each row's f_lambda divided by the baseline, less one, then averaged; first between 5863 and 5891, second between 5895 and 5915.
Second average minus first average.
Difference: -0.012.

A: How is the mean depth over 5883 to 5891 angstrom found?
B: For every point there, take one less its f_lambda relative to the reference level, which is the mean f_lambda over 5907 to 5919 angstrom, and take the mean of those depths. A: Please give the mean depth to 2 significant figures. 0.11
